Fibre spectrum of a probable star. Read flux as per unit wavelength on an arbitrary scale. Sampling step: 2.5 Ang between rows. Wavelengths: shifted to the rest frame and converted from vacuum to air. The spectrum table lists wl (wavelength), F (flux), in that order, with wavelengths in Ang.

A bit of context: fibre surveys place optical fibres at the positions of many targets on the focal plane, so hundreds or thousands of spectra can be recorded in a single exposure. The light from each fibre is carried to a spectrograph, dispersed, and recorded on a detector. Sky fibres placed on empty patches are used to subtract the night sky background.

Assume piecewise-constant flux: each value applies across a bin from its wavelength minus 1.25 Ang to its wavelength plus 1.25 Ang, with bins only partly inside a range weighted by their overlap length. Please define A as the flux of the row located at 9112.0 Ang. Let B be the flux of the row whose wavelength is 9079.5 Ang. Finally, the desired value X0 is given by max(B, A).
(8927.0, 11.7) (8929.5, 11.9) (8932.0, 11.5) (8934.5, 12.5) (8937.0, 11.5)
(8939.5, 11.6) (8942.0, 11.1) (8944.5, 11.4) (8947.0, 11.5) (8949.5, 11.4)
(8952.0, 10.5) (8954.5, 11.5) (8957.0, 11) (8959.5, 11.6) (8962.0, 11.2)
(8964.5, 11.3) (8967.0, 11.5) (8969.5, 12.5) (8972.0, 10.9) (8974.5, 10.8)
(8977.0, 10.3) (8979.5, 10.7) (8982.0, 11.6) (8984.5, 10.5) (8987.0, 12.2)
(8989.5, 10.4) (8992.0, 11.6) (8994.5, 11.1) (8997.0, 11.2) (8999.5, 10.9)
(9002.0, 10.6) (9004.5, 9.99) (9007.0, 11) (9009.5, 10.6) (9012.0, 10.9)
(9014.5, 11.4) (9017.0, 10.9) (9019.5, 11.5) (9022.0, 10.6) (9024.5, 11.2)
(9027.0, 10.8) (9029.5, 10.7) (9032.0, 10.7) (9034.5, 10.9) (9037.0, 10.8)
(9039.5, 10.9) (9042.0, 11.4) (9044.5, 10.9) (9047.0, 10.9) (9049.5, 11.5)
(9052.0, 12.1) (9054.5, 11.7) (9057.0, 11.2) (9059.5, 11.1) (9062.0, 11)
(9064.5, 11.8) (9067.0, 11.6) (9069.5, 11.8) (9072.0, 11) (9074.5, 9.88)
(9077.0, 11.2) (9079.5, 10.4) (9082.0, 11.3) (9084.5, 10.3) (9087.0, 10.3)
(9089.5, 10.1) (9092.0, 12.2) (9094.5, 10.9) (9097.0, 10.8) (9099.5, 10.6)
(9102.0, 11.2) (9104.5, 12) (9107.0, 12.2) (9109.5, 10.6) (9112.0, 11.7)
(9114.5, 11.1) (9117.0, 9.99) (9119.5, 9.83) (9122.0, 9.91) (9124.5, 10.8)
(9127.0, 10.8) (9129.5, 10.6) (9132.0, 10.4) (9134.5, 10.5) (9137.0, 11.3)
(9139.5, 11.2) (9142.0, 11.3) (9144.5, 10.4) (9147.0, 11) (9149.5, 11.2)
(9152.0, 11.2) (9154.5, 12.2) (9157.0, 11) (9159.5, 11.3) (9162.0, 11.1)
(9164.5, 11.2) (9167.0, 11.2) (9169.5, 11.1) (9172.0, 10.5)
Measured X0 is 11.7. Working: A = 11.7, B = 10.4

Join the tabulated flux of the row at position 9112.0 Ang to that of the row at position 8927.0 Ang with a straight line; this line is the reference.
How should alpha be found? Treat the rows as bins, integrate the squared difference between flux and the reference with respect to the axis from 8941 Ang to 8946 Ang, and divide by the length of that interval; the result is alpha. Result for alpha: 0.21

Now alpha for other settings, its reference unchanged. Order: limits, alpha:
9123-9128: 0.93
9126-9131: 1.05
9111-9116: 0.33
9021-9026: 0.71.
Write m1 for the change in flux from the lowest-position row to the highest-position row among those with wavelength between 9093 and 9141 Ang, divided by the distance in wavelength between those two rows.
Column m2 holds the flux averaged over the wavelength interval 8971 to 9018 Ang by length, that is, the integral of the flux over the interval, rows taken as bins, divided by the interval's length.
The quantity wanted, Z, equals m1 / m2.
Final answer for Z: 0.0006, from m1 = 0.007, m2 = 10.93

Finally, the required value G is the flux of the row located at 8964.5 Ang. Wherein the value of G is 11.3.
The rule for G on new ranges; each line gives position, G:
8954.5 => 11.5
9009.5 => 10.6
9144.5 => 10.4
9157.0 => 11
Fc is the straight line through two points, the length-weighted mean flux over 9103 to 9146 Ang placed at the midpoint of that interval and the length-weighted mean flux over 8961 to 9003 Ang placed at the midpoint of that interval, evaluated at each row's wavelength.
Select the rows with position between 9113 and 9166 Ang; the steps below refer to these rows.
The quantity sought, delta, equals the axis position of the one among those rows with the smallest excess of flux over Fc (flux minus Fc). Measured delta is 9119.5 Ang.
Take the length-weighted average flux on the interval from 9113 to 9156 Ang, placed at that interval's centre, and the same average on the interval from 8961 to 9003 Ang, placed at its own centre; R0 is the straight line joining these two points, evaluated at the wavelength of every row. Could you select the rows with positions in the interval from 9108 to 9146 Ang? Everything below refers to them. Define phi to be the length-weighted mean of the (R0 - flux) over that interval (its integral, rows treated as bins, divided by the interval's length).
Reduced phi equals 0.12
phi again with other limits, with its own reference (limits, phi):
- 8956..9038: 0.08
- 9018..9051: 0.03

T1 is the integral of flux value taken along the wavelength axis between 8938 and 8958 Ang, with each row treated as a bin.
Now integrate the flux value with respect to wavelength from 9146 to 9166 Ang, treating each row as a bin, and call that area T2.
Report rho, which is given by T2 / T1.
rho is 1.00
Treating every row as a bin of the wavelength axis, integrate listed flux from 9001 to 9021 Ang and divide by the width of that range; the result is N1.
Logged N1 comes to 10.9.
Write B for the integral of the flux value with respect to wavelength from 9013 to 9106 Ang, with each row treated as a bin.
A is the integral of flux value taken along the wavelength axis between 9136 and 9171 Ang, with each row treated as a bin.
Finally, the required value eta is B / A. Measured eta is 2.63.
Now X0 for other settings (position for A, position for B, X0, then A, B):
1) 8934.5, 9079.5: 12.5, 12.5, 10.4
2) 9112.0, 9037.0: 11.7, 11.7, 10.8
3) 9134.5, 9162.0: 11.1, 10.5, 11.1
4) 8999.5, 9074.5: 10.9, 10.9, 9.88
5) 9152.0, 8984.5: 11.2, 11.2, 10.5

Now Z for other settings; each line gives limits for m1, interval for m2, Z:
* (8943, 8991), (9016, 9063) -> -0.0020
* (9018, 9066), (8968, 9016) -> 0.0006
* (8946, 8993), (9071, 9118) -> 0.0002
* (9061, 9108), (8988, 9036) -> 0.0024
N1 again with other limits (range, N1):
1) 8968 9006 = 11.0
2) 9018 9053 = 11.1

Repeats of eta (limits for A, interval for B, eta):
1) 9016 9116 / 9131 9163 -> 0.32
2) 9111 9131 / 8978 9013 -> 1.81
